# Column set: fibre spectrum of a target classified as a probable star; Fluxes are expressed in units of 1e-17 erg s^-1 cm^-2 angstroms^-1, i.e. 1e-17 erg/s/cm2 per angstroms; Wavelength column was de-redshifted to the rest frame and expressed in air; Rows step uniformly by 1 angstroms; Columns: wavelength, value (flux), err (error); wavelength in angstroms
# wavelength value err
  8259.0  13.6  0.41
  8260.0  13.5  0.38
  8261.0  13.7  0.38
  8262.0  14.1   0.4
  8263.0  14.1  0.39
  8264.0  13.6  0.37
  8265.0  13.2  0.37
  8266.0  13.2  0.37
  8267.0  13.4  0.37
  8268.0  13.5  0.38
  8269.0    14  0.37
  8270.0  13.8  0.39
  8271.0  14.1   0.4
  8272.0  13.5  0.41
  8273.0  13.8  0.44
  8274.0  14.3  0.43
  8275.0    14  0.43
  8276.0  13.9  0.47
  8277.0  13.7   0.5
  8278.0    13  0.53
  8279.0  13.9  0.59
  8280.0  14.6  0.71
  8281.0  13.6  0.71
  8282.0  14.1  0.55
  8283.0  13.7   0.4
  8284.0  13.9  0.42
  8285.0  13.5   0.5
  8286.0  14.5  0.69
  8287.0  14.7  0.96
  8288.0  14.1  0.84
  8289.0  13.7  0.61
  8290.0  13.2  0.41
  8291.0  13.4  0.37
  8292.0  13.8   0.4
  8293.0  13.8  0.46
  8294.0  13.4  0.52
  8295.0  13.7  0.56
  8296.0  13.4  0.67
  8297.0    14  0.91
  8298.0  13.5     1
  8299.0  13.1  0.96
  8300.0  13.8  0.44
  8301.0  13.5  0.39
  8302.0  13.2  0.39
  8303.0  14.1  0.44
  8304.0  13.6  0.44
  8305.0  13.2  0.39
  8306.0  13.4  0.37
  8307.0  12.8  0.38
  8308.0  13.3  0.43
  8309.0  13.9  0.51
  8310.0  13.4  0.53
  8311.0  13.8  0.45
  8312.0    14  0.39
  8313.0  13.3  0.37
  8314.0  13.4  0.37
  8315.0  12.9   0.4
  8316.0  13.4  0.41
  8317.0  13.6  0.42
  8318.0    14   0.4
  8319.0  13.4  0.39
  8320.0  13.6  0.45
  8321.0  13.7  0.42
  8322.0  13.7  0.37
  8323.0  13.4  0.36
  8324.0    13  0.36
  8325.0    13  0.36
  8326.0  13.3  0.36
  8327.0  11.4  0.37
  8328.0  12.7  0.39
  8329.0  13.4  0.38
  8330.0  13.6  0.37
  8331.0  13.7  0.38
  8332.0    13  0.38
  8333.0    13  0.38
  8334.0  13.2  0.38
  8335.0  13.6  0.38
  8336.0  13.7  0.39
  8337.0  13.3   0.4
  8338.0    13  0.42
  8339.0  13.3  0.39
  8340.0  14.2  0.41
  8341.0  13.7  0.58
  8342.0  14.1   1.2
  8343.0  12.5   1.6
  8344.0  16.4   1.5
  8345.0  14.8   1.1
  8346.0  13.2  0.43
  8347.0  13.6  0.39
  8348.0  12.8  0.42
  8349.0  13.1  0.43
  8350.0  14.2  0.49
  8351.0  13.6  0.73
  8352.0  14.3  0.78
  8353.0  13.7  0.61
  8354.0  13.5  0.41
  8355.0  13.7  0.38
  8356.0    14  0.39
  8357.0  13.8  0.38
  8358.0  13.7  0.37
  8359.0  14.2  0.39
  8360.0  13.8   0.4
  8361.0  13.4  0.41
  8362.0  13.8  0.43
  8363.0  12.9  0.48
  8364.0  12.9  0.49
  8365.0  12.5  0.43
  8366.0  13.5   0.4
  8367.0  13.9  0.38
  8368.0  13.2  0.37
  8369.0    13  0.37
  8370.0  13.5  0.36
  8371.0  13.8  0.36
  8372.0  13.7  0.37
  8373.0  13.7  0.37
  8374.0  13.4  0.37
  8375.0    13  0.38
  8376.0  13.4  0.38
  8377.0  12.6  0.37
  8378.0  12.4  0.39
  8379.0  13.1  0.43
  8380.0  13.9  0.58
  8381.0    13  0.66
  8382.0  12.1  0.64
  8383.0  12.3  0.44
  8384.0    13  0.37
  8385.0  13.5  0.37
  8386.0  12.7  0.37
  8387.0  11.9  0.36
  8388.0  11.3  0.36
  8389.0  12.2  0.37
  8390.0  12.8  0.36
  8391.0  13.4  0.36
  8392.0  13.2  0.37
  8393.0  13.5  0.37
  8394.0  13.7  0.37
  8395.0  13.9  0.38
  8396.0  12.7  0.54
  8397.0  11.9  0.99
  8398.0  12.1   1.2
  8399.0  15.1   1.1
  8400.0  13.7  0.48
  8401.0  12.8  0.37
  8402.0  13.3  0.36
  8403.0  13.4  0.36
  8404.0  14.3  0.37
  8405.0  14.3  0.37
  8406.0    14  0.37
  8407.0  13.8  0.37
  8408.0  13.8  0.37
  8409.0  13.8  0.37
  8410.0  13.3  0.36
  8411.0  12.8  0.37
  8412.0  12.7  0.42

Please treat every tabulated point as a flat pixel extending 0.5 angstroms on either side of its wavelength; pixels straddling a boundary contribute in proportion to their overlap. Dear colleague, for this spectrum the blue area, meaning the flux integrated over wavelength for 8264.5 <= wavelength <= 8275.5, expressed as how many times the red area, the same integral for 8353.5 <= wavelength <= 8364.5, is 1.01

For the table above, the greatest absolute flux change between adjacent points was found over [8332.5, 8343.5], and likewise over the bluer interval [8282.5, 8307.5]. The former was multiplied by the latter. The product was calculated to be 1.6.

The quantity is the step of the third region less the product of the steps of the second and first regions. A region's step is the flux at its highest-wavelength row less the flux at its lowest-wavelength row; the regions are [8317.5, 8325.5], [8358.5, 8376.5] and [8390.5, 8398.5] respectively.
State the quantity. -2.1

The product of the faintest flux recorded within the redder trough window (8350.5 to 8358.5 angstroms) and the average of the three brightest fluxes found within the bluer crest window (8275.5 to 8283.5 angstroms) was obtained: 192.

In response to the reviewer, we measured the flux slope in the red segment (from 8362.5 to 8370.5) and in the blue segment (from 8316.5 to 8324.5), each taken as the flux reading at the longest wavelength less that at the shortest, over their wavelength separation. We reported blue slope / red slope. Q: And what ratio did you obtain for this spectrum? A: -1.0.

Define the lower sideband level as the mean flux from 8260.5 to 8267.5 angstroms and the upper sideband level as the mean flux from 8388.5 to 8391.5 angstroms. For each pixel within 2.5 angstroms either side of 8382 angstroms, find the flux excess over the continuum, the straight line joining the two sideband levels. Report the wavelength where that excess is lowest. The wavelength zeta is 8382.0 angstroms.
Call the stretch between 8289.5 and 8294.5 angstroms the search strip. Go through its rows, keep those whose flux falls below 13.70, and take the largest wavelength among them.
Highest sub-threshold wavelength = 8294.0 angstroms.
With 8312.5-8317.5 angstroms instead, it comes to 8317.0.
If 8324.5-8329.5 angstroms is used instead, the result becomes 8329.0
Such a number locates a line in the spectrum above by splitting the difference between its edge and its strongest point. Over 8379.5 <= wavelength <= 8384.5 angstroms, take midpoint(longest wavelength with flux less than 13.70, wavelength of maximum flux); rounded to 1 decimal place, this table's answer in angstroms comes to 8382.0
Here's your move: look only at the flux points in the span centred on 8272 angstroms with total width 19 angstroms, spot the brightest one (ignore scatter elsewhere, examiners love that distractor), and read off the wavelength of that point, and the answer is 8280.0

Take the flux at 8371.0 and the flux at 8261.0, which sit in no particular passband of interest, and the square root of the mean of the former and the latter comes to 3.71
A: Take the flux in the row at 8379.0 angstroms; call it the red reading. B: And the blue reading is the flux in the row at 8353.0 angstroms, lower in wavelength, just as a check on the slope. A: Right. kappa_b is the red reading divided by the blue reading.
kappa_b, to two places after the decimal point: 0.96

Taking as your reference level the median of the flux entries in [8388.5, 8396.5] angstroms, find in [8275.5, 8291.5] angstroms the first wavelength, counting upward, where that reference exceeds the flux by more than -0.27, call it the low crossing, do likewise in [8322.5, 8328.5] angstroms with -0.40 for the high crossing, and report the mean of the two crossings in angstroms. 8300.5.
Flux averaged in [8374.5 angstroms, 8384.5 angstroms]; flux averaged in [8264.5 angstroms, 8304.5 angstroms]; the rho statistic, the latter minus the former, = 0.85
